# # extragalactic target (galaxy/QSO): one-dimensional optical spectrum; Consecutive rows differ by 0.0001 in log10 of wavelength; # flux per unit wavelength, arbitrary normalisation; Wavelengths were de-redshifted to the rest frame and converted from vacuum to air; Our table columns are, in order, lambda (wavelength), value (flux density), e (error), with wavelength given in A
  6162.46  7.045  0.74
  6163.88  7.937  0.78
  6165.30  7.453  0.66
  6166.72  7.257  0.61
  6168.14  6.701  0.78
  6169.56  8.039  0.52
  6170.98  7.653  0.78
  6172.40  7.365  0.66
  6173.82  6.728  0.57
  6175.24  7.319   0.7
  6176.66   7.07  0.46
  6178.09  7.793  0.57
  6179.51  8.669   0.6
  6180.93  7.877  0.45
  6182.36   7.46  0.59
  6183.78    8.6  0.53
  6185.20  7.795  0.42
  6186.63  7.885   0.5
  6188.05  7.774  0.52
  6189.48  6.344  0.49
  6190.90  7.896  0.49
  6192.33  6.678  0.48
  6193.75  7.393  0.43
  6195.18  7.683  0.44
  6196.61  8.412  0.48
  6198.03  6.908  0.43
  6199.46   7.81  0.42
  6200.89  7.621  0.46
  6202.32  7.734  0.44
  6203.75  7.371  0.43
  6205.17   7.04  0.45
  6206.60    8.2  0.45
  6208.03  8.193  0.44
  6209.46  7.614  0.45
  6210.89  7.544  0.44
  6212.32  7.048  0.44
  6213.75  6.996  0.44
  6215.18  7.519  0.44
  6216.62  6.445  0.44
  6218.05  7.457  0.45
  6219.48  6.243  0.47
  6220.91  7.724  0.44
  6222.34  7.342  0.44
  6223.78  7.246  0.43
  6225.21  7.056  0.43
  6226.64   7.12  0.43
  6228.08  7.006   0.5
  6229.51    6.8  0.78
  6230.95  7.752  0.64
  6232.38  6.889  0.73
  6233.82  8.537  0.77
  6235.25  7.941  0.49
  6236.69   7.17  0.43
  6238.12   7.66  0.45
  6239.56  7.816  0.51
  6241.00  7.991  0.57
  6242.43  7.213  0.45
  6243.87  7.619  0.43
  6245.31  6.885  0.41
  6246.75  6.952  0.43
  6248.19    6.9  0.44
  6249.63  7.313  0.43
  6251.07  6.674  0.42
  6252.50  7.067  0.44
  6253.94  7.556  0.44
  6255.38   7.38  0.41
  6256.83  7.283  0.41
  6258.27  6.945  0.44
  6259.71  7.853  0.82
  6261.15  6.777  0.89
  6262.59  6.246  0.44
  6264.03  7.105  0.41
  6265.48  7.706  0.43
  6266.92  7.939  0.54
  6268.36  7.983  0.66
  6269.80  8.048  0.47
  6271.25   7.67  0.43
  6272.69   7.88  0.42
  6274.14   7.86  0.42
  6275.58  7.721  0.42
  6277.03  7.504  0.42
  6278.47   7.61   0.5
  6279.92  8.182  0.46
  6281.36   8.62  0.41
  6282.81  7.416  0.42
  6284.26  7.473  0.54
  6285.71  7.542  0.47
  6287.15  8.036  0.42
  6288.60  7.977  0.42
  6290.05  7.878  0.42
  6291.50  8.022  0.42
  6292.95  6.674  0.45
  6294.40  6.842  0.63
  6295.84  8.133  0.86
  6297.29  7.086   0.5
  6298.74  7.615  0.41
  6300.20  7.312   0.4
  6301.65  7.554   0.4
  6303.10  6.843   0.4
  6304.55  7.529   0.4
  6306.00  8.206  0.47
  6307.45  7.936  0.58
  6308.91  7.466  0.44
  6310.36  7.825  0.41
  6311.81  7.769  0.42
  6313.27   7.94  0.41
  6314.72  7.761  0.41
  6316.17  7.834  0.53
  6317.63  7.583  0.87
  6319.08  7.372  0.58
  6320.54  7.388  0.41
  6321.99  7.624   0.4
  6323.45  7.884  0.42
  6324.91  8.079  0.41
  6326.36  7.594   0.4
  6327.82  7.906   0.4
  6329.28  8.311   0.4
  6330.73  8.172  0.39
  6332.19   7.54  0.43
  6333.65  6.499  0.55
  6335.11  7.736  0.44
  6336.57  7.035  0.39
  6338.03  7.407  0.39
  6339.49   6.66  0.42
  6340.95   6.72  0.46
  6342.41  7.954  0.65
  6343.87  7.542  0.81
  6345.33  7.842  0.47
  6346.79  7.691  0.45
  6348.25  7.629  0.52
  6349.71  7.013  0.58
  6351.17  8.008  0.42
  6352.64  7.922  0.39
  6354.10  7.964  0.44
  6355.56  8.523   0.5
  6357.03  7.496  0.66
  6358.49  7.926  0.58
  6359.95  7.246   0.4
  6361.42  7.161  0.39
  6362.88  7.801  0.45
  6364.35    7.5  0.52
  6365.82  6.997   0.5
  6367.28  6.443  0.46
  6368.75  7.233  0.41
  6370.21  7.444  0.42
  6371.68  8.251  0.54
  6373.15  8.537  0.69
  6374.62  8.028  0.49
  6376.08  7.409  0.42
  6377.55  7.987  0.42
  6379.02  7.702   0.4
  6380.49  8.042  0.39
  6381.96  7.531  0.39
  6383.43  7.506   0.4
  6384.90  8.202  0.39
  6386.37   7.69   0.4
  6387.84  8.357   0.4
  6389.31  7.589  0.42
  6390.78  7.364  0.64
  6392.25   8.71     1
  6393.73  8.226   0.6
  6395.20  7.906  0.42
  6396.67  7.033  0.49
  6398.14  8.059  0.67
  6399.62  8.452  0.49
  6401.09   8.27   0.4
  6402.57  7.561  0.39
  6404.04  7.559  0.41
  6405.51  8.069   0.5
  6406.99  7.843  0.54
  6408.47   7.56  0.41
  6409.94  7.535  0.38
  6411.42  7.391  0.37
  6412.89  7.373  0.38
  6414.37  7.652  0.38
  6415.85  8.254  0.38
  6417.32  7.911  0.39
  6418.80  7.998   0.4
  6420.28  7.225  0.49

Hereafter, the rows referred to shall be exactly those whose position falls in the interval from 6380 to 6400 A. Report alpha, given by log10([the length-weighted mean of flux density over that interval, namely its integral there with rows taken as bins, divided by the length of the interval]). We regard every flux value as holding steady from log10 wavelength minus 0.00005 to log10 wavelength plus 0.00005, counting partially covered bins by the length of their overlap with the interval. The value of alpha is 0.90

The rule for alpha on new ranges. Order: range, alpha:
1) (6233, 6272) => 0.87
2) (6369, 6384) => 0.89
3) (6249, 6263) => 0.85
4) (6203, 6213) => 0.88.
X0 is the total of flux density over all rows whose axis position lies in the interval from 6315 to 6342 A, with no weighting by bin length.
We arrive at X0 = 135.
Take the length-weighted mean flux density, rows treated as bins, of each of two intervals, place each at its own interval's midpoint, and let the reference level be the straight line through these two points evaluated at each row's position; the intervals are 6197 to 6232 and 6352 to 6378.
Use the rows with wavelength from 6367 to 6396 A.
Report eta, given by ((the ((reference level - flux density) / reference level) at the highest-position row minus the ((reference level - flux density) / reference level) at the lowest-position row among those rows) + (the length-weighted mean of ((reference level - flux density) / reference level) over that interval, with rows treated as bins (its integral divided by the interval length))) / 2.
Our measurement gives -0.10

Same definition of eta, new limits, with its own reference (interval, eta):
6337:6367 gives 0.04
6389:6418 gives -0.02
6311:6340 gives 0.07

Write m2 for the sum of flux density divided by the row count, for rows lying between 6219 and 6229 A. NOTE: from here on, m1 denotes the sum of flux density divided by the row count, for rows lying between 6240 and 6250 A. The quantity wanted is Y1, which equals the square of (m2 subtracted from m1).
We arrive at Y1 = 0.026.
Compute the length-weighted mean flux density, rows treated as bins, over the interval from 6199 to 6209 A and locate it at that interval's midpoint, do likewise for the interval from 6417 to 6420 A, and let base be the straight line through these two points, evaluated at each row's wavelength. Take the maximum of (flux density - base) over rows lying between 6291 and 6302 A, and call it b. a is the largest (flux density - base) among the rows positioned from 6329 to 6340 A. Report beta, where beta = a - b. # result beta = 0.16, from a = 0.5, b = 0.4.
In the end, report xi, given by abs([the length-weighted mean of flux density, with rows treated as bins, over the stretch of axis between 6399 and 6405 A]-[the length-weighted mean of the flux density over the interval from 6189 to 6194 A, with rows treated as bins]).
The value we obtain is 0.87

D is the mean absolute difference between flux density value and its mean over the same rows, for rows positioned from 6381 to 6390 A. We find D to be 0.31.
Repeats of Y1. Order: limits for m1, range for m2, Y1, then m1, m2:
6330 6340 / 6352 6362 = 0.208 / 7.3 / 7.75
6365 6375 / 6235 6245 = 0.005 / 7.6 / 7.63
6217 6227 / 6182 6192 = 0.260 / 7.2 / 7.68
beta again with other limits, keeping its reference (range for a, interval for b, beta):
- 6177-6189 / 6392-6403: 0.09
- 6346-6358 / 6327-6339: 0.20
